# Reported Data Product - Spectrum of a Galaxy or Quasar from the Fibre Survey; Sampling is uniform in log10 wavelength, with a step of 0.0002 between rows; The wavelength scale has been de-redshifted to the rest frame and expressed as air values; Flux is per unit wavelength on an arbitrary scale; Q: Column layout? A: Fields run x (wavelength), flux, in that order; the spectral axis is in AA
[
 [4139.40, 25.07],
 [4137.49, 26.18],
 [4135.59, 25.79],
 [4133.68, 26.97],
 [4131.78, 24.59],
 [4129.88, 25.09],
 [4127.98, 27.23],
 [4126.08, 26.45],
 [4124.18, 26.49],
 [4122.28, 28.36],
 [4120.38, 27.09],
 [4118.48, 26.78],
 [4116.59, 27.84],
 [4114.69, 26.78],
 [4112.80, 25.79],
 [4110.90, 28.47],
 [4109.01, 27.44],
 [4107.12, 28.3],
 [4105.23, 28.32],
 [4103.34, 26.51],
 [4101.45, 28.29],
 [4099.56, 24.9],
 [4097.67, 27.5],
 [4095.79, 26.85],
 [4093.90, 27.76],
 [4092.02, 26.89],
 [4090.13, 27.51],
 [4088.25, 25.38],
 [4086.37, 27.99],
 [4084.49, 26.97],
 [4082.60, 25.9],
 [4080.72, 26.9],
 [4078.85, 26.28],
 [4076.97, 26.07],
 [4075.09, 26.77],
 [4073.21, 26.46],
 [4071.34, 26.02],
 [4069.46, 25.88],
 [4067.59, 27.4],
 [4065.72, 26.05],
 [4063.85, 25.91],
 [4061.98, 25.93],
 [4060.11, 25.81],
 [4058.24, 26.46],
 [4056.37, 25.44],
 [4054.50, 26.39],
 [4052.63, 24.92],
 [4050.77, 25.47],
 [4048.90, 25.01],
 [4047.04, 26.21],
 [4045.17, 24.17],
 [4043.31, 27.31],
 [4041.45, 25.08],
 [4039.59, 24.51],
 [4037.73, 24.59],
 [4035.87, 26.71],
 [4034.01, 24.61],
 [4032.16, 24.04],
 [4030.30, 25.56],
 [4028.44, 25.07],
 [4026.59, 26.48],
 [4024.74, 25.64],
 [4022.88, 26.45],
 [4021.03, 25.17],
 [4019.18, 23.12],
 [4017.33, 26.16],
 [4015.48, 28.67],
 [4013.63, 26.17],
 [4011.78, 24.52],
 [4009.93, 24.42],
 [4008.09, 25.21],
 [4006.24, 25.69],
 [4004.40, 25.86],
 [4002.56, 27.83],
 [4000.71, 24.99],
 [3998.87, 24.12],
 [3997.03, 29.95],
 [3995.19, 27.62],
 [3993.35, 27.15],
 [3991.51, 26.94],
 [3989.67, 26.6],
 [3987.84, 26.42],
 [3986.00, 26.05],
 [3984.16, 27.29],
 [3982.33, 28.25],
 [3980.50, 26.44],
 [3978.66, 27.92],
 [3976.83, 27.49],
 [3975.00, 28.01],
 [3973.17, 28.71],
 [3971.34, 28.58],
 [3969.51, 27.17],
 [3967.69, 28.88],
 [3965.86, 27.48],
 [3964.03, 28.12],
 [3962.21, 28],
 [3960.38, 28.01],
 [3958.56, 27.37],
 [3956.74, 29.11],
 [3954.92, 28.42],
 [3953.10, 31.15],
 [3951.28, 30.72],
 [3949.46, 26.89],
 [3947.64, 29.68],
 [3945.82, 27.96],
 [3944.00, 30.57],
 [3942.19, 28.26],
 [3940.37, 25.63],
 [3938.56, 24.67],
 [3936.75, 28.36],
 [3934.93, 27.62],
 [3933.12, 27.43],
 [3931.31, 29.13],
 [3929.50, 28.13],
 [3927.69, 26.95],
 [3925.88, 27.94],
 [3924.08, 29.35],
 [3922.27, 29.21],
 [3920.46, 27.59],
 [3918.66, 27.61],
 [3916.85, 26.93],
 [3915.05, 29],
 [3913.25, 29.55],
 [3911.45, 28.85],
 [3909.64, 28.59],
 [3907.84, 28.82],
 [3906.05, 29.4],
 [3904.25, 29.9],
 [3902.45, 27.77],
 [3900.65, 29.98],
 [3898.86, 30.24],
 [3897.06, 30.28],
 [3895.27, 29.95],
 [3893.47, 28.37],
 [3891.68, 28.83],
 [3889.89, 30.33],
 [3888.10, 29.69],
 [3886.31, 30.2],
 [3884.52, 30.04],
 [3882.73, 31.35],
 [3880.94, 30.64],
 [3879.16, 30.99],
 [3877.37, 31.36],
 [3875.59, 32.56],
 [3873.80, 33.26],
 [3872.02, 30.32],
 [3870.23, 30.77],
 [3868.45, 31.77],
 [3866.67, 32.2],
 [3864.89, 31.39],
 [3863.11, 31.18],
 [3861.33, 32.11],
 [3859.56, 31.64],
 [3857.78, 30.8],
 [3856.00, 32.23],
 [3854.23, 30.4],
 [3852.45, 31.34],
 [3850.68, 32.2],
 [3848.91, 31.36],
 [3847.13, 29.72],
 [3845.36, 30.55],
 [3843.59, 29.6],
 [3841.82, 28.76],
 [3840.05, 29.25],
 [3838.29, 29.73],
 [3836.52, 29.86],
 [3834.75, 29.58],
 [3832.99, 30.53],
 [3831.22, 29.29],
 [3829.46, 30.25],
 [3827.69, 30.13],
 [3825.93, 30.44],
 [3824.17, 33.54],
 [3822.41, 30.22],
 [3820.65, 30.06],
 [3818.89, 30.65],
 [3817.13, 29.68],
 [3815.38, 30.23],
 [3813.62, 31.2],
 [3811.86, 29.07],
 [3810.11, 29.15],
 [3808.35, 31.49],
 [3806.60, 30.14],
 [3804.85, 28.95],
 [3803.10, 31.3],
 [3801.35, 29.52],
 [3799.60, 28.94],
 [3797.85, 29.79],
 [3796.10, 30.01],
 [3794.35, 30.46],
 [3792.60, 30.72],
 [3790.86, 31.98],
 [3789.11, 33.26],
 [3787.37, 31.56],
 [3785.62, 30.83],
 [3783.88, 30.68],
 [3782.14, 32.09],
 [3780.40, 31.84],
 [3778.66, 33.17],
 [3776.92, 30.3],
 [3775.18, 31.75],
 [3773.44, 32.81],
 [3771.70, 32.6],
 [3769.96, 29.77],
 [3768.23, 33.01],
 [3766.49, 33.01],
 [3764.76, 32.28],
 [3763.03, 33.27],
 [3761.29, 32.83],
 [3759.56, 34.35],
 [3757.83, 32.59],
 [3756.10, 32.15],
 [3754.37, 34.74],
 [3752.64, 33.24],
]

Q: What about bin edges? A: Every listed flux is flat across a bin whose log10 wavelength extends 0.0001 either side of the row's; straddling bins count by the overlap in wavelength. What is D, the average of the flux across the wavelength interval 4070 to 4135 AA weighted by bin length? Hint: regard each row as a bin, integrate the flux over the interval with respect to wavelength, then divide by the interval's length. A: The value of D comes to 27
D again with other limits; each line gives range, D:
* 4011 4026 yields 26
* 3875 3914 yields 30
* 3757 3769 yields 33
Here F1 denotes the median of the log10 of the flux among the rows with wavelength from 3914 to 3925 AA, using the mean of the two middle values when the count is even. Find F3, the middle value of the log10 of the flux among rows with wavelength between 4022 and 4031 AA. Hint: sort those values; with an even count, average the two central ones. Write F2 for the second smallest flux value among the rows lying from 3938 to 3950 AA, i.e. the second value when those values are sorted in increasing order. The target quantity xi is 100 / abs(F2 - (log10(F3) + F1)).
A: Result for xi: 4.2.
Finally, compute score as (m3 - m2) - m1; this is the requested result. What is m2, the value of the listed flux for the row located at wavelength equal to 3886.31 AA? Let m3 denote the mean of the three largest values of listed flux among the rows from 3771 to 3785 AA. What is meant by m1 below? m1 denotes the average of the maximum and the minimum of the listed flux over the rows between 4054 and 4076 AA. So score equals -24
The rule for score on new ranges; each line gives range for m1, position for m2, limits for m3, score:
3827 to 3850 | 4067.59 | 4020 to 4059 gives -31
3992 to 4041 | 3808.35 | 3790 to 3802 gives -27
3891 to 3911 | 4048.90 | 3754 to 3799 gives -20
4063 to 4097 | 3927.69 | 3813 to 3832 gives -22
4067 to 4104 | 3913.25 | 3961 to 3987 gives -27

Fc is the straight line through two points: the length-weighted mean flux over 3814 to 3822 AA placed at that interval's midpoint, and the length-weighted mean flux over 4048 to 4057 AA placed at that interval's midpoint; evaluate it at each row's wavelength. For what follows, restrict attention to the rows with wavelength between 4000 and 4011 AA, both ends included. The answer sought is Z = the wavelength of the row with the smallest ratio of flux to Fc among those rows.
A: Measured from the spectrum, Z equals 4009.93 AA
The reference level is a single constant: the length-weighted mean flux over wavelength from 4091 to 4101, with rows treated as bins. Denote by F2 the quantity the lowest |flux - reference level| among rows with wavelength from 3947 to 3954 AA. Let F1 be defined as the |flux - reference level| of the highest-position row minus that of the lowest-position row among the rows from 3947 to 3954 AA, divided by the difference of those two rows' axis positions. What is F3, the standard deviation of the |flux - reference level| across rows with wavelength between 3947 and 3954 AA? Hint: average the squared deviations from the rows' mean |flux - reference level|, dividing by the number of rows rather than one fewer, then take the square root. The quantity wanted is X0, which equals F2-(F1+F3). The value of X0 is -2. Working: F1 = 0.3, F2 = 0.0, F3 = 1.7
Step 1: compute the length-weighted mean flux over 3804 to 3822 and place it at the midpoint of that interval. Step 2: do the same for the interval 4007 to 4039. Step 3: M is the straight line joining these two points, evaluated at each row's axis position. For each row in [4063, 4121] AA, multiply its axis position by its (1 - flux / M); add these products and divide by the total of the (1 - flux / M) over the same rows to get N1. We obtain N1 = 4096.5 AA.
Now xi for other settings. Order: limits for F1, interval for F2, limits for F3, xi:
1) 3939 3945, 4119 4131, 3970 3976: 4.0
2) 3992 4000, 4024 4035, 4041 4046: 4.3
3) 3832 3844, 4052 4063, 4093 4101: 4.2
